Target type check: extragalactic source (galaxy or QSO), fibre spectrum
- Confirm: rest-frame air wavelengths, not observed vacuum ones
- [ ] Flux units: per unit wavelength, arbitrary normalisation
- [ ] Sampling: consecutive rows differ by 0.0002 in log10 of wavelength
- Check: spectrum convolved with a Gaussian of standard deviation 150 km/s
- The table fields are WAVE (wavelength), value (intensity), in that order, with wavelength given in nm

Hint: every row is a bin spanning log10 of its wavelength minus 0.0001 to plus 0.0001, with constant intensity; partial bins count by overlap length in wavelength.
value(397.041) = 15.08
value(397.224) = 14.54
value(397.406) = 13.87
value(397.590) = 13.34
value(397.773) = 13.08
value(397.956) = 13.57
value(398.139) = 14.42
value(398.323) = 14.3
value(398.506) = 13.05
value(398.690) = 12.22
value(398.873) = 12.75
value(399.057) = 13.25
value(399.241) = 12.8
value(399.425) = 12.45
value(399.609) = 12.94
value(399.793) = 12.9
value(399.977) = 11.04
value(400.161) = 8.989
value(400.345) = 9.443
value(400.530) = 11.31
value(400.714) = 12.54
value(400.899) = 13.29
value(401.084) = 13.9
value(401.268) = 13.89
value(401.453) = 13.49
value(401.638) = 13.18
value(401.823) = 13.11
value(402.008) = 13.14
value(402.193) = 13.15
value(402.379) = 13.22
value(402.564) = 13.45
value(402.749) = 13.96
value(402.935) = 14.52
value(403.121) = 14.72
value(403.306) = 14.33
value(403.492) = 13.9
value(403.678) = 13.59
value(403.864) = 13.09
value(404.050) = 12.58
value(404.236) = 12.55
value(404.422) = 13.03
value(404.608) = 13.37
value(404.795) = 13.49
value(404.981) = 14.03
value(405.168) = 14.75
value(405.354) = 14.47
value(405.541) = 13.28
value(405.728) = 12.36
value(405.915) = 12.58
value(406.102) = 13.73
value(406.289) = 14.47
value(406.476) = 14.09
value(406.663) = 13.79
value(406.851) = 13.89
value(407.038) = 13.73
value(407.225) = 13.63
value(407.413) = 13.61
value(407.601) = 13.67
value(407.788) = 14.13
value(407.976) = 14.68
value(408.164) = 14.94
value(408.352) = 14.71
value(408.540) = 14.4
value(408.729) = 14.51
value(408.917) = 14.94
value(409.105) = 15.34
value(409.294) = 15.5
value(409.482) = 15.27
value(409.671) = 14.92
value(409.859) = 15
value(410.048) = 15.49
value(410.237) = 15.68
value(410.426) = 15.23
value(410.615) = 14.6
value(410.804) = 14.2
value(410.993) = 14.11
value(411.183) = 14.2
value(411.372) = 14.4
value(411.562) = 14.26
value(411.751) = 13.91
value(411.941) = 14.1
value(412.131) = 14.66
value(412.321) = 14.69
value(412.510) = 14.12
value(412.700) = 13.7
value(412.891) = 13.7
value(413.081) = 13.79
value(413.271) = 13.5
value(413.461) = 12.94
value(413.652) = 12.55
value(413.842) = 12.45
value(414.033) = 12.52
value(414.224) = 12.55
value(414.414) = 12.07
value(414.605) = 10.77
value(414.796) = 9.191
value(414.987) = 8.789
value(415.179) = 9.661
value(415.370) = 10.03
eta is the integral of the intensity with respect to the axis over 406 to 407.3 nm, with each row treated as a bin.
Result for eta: 18.1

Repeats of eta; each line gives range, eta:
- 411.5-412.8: 18.5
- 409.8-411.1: 19.4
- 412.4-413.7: 17.6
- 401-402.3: 17.4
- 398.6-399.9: 16.6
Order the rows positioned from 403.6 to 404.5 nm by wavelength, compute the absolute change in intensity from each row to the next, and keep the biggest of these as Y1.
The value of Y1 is 0.51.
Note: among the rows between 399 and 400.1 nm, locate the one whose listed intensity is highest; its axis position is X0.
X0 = 399.057 nm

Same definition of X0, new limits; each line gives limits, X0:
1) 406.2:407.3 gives 406.289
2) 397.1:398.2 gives 397.224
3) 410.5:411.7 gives 410.615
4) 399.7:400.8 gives 399.793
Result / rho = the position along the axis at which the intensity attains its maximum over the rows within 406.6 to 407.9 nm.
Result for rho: 407.788 nm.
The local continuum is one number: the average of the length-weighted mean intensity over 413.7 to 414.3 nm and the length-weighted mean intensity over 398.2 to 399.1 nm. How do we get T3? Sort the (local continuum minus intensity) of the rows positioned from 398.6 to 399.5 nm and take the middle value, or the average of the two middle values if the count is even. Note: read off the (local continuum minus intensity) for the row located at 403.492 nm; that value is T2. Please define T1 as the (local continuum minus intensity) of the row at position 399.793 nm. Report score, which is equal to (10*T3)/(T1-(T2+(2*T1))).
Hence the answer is 1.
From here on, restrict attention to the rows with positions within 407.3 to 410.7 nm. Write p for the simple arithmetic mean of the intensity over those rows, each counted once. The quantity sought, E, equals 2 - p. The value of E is -12.8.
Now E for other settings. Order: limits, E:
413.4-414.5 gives -10.5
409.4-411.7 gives -12.8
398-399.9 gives -11.1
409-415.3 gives -11.6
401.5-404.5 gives -11.5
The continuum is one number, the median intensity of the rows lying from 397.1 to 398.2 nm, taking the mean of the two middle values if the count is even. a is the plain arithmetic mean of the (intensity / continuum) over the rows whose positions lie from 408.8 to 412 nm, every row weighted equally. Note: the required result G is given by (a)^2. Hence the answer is 1.16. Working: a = 1.08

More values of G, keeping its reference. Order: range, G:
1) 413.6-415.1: 0.69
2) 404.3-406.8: 0.99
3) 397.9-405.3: 0.91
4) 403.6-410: 1.04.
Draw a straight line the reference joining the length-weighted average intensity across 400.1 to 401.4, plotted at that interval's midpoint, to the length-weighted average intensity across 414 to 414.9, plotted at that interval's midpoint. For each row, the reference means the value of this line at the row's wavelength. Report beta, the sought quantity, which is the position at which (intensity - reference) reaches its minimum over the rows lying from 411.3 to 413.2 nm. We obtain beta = 412.700 nm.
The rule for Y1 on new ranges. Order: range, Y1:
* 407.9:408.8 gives 0.31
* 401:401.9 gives 0.40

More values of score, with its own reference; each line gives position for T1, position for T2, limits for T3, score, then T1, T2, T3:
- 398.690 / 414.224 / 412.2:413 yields 12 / 0.6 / 0.3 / -1.1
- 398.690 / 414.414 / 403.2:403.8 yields 8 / 0.6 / 0.8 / -1.1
